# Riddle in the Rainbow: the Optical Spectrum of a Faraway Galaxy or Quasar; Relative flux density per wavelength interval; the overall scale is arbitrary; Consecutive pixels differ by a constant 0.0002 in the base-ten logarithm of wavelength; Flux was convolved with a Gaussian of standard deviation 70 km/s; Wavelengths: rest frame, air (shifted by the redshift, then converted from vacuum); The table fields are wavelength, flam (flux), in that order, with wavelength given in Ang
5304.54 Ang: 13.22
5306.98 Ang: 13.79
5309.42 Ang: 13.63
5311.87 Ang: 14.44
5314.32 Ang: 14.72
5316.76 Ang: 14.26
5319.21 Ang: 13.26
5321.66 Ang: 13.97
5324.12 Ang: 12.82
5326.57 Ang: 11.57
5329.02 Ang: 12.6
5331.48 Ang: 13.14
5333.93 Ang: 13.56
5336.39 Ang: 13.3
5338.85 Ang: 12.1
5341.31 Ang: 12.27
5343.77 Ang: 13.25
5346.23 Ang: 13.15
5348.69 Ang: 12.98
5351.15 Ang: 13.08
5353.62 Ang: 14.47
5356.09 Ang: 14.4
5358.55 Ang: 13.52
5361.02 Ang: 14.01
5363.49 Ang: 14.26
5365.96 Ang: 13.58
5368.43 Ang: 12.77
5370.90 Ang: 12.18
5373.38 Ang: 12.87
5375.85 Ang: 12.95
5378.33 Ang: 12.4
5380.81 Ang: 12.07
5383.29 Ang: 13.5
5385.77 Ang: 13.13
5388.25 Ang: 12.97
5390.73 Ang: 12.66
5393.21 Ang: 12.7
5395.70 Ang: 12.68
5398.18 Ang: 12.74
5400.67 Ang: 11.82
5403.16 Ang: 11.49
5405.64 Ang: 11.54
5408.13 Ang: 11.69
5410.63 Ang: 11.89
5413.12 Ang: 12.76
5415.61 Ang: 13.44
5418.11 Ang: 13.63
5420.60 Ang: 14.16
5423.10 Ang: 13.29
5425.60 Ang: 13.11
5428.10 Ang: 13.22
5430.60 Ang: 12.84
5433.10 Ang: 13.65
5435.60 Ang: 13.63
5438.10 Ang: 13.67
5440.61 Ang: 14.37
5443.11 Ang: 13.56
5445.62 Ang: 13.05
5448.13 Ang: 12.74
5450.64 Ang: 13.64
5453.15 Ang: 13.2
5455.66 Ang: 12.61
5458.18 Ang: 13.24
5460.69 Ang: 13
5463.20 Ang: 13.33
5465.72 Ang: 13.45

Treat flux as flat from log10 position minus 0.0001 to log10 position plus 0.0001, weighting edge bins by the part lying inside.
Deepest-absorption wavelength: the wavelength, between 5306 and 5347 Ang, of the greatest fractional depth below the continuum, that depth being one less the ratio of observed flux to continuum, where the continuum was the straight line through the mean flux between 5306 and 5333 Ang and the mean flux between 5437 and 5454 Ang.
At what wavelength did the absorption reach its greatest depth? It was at 5326.57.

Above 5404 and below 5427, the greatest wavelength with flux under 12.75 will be 5410.63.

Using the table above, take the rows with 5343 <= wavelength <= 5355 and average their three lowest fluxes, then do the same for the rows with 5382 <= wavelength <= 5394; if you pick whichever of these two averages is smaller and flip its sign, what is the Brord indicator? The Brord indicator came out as -12.8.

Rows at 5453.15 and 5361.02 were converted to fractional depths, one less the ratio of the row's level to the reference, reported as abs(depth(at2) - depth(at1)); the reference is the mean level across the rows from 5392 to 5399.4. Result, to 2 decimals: 0.06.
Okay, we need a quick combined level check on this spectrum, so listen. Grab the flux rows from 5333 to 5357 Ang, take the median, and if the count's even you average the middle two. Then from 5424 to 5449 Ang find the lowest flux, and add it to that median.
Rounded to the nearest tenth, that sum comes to 25.9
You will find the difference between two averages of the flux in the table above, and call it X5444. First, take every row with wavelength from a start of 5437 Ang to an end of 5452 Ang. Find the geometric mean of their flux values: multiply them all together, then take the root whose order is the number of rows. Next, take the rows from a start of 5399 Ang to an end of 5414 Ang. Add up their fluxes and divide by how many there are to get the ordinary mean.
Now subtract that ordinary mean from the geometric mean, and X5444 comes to 1.6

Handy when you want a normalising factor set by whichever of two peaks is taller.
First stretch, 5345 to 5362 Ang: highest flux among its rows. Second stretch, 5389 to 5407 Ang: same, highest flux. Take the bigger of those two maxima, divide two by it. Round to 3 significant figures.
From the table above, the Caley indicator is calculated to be 0.138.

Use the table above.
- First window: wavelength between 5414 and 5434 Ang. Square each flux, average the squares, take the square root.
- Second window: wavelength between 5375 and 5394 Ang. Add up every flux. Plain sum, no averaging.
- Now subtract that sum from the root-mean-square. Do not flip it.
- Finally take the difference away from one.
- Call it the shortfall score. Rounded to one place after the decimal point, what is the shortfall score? 90.0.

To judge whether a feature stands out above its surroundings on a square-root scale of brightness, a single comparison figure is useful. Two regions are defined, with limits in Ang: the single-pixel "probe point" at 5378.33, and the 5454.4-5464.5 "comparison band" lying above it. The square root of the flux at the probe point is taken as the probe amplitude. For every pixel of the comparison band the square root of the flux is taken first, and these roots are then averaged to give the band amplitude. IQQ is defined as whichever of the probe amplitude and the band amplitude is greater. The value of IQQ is 3.61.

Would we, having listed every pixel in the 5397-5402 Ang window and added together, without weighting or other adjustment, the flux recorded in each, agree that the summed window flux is 25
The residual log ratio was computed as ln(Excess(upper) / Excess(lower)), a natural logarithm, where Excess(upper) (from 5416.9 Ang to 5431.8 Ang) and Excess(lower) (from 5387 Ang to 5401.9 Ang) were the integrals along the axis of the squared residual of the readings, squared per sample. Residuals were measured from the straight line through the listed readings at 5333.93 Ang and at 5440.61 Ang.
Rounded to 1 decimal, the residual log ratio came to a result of -0.8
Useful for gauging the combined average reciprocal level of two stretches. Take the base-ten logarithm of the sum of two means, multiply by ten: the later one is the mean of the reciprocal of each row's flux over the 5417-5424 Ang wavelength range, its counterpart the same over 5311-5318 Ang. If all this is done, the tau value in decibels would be -8.47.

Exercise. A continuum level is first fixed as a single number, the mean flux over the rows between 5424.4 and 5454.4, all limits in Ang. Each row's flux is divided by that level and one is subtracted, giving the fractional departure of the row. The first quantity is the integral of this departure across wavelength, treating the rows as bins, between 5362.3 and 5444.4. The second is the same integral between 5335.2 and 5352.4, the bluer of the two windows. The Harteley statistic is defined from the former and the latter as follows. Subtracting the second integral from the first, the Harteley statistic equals -2.1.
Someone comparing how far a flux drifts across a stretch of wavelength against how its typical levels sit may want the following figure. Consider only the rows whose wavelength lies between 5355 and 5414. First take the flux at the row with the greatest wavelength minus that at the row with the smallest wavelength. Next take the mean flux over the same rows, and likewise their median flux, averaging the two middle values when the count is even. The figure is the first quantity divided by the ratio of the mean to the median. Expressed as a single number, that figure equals -1.6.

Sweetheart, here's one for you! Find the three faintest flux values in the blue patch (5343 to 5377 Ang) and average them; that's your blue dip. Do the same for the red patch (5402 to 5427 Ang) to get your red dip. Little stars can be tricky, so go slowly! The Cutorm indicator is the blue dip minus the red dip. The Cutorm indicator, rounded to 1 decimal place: 1.0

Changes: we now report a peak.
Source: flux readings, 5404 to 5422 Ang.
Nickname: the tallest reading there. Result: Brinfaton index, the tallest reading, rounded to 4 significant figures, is 14.16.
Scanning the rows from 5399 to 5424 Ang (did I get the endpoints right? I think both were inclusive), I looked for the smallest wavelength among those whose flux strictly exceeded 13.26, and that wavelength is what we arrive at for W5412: 5415.61 Ang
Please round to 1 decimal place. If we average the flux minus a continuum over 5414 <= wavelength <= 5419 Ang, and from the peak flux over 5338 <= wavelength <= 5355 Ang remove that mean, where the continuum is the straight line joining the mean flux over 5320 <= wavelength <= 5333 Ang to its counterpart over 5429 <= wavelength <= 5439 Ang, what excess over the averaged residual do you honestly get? 14.3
